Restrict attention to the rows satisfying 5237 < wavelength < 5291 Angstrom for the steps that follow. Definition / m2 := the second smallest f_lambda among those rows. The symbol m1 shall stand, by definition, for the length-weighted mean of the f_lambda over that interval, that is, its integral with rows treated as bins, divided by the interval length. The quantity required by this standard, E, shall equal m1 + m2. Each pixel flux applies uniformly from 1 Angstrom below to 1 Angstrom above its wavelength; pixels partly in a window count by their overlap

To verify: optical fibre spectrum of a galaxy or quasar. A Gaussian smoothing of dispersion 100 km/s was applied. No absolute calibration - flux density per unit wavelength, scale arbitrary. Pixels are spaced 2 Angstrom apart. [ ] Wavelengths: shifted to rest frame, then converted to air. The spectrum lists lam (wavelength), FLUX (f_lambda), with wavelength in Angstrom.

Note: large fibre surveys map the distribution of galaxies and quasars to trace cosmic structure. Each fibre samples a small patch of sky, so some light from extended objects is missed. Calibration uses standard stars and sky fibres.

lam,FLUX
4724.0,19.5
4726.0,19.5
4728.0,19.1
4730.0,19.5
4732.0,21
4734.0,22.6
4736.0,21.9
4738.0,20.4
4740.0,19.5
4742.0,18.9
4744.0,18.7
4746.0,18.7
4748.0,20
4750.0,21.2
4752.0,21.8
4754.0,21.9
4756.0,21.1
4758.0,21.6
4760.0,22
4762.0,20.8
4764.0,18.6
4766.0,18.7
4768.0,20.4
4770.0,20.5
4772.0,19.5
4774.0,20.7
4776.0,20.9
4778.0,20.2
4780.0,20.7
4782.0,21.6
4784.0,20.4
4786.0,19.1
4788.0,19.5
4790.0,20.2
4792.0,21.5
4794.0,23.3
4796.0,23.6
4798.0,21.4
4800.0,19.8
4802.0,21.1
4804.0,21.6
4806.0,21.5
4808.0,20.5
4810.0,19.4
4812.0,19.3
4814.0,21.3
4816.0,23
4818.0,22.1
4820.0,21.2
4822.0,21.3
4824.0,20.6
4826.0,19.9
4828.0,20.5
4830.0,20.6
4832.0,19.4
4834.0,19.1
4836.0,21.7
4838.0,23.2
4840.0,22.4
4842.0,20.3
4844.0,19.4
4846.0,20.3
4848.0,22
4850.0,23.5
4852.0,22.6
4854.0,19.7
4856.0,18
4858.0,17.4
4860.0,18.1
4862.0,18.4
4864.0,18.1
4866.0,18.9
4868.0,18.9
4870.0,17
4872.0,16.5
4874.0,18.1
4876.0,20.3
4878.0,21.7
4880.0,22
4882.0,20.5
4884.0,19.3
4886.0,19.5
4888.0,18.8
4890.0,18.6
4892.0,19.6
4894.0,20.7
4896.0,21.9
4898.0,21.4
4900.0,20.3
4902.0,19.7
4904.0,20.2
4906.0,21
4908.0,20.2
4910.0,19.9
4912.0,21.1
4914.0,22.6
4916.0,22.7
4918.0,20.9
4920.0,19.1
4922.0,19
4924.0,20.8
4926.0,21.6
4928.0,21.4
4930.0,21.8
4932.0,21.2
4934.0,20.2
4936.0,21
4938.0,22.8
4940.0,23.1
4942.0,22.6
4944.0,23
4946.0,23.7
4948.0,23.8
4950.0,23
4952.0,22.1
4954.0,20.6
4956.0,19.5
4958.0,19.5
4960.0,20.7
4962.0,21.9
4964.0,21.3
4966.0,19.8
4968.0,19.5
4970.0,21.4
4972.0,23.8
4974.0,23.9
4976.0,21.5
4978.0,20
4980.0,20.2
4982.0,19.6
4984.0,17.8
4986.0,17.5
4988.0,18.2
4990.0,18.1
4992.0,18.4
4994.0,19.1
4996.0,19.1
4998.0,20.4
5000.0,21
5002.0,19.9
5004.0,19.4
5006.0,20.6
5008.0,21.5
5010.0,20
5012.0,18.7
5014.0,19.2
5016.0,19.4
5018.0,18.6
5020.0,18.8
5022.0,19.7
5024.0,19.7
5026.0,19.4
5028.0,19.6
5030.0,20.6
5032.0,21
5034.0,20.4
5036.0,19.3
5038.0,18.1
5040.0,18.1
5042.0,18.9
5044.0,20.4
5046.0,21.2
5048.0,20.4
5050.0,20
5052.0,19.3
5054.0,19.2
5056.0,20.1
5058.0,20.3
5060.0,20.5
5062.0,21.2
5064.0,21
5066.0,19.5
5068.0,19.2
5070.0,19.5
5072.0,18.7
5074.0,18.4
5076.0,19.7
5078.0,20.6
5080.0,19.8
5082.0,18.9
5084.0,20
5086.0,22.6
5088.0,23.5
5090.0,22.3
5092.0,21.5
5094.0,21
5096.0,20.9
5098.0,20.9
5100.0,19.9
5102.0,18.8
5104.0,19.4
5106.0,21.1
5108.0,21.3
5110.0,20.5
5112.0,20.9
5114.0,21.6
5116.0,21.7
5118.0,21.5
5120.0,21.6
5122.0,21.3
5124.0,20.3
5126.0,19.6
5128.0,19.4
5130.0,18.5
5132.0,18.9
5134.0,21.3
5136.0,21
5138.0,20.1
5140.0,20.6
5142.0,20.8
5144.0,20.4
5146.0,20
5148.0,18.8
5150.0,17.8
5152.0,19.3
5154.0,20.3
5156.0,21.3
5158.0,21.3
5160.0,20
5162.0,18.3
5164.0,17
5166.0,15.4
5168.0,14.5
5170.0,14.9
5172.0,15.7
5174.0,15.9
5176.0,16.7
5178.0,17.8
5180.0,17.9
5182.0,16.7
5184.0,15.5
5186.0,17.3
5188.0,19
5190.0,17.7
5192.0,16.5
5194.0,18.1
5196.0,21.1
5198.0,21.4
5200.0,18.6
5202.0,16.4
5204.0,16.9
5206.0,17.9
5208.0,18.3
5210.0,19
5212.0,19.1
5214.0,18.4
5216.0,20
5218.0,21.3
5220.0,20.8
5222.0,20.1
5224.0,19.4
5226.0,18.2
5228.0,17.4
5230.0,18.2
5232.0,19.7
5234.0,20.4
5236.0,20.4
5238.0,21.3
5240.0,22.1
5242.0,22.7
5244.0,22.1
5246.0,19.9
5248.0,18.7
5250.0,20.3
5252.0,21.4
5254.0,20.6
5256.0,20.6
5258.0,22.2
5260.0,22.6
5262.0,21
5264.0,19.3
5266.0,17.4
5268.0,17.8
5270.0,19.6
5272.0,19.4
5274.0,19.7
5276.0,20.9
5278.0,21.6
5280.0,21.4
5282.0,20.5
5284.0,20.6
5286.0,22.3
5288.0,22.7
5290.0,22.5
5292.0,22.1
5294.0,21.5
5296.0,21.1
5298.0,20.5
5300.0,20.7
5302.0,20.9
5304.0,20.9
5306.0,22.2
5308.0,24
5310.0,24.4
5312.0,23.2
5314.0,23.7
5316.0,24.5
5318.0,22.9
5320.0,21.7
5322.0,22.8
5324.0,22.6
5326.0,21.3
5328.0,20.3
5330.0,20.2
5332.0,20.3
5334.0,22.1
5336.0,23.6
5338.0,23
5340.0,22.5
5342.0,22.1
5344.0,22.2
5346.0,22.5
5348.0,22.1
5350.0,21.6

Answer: 38.6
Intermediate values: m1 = 20.8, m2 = 17.8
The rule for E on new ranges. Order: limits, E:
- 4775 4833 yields 40.2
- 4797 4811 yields 40.6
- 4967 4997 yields 37.7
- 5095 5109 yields 39.7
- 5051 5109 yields 39.0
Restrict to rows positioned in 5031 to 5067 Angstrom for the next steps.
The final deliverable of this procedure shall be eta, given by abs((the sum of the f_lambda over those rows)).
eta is 359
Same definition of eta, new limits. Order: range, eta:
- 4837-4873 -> 355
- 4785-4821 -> 379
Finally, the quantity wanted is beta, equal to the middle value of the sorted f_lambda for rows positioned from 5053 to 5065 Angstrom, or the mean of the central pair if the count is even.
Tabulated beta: 20.4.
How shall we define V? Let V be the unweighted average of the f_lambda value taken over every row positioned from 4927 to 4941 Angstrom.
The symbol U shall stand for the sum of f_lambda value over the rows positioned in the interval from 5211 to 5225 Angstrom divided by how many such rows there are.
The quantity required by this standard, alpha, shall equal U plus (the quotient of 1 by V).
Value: 19.9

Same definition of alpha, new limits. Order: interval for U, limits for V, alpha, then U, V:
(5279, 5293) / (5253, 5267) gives 21.8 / 21.7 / 20.5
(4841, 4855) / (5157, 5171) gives 21.2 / 21.1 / 17.3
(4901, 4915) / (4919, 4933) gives 20.7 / 20.7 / 20.7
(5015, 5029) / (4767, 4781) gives 19.4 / 19.3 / 20.4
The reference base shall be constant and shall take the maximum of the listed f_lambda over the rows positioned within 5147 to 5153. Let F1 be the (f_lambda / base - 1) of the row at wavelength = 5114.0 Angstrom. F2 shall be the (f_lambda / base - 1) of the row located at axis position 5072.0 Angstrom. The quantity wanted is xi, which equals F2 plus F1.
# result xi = 0.09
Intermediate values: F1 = 0.12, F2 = -0.031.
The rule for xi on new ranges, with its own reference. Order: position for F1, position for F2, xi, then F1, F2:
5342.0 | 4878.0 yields 0.27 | 0.15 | 0.124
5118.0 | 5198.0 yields 0.22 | 0.11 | 0.109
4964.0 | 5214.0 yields 0.06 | 0.10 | -0.047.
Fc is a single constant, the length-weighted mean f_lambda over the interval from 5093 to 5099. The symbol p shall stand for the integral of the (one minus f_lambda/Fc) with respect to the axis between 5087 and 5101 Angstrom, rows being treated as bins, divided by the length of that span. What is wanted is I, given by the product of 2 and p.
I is -0.05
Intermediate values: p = -0.02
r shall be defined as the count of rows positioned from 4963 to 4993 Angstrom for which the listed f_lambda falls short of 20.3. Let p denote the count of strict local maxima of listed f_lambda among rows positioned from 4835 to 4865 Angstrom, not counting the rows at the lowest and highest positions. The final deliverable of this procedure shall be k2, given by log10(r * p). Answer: 1.48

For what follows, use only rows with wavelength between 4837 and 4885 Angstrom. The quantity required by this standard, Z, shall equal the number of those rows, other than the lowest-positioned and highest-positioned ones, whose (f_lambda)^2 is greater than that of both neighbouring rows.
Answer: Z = 3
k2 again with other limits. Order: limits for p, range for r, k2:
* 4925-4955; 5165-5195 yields 1.65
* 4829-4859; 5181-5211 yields 1.41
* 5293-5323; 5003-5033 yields 1.34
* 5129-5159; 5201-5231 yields 1.41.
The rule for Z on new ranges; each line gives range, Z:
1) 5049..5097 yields 4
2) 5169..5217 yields 4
